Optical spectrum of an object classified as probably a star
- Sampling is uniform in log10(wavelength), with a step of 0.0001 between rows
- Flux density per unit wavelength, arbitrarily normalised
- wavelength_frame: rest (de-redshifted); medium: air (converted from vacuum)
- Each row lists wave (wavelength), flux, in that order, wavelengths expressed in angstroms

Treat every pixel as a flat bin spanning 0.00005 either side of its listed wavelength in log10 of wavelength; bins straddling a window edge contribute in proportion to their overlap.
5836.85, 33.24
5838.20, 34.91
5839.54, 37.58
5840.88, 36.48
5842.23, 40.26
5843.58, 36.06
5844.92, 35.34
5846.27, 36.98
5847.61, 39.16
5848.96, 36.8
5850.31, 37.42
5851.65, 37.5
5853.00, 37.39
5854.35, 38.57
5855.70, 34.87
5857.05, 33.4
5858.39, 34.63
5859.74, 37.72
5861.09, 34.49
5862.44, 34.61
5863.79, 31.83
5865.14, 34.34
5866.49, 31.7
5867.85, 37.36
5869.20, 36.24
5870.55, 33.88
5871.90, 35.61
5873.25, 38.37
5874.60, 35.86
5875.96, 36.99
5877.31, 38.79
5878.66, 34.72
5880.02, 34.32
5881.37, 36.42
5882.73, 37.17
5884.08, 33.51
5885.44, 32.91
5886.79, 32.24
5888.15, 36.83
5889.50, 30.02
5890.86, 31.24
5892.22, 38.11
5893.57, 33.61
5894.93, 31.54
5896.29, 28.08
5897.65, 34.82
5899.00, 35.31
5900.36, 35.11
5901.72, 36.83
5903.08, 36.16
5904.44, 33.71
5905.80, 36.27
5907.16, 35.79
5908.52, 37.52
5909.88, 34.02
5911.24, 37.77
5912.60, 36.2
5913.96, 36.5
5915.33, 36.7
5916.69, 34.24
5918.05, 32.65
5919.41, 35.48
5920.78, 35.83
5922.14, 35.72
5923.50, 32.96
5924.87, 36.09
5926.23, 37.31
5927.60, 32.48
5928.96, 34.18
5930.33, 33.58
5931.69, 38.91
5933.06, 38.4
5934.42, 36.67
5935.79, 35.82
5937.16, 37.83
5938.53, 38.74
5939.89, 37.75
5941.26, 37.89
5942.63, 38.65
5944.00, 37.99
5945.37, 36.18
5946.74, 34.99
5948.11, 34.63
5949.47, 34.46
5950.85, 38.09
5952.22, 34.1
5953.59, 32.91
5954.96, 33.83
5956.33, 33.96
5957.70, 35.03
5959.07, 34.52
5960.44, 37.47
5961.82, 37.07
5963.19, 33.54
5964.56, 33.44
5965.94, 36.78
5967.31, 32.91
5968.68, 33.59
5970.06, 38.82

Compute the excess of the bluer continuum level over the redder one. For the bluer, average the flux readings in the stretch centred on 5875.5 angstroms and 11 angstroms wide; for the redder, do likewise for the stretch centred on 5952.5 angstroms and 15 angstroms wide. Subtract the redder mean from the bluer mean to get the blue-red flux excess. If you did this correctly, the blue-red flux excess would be 1.3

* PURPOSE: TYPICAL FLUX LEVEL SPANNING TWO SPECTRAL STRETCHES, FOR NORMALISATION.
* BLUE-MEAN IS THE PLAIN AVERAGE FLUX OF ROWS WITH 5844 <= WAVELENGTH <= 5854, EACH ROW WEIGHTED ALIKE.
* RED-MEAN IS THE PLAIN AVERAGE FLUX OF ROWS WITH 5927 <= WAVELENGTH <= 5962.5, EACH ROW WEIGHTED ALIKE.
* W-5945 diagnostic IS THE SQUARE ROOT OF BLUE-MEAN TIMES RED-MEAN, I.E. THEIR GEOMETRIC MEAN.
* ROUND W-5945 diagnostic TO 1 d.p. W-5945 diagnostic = 36.6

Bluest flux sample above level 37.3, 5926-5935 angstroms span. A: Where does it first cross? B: 5926.23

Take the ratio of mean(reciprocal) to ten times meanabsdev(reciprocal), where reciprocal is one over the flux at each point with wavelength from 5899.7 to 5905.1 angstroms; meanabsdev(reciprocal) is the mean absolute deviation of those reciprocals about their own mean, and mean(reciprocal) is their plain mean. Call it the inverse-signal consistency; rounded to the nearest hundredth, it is 3.38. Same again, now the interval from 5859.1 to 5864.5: 2.31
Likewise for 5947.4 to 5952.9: 2.68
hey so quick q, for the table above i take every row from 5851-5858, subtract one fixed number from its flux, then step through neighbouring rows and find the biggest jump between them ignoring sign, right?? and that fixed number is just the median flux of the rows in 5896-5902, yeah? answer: 3.7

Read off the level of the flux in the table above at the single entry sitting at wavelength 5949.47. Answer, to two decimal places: 34.46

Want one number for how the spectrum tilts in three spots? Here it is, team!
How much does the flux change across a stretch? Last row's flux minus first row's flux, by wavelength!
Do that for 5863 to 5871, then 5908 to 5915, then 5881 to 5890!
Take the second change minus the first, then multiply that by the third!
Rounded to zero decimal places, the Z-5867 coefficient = 20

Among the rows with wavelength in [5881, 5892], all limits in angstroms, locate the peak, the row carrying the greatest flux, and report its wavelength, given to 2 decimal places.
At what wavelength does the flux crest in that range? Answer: 5882.73 angstroms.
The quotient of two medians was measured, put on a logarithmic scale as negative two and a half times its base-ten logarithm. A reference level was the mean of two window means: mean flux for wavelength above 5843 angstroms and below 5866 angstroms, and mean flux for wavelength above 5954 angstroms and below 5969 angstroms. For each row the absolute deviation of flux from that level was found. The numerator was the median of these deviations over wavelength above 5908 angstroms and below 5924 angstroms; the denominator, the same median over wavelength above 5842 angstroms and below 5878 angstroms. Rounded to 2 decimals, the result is 0.31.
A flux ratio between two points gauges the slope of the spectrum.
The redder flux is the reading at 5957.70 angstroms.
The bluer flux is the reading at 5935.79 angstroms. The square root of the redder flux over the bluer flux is 0.99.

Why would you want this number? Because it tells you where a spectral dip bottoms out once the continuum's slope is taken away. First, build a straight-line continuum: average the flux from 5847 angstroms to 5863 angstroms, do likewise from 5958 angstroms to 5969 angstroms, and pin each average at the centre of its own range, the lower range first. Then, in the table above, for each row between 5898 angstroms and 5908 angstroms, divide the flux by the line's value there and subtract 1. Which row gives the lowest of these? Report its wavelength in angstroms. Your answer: 5904.44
